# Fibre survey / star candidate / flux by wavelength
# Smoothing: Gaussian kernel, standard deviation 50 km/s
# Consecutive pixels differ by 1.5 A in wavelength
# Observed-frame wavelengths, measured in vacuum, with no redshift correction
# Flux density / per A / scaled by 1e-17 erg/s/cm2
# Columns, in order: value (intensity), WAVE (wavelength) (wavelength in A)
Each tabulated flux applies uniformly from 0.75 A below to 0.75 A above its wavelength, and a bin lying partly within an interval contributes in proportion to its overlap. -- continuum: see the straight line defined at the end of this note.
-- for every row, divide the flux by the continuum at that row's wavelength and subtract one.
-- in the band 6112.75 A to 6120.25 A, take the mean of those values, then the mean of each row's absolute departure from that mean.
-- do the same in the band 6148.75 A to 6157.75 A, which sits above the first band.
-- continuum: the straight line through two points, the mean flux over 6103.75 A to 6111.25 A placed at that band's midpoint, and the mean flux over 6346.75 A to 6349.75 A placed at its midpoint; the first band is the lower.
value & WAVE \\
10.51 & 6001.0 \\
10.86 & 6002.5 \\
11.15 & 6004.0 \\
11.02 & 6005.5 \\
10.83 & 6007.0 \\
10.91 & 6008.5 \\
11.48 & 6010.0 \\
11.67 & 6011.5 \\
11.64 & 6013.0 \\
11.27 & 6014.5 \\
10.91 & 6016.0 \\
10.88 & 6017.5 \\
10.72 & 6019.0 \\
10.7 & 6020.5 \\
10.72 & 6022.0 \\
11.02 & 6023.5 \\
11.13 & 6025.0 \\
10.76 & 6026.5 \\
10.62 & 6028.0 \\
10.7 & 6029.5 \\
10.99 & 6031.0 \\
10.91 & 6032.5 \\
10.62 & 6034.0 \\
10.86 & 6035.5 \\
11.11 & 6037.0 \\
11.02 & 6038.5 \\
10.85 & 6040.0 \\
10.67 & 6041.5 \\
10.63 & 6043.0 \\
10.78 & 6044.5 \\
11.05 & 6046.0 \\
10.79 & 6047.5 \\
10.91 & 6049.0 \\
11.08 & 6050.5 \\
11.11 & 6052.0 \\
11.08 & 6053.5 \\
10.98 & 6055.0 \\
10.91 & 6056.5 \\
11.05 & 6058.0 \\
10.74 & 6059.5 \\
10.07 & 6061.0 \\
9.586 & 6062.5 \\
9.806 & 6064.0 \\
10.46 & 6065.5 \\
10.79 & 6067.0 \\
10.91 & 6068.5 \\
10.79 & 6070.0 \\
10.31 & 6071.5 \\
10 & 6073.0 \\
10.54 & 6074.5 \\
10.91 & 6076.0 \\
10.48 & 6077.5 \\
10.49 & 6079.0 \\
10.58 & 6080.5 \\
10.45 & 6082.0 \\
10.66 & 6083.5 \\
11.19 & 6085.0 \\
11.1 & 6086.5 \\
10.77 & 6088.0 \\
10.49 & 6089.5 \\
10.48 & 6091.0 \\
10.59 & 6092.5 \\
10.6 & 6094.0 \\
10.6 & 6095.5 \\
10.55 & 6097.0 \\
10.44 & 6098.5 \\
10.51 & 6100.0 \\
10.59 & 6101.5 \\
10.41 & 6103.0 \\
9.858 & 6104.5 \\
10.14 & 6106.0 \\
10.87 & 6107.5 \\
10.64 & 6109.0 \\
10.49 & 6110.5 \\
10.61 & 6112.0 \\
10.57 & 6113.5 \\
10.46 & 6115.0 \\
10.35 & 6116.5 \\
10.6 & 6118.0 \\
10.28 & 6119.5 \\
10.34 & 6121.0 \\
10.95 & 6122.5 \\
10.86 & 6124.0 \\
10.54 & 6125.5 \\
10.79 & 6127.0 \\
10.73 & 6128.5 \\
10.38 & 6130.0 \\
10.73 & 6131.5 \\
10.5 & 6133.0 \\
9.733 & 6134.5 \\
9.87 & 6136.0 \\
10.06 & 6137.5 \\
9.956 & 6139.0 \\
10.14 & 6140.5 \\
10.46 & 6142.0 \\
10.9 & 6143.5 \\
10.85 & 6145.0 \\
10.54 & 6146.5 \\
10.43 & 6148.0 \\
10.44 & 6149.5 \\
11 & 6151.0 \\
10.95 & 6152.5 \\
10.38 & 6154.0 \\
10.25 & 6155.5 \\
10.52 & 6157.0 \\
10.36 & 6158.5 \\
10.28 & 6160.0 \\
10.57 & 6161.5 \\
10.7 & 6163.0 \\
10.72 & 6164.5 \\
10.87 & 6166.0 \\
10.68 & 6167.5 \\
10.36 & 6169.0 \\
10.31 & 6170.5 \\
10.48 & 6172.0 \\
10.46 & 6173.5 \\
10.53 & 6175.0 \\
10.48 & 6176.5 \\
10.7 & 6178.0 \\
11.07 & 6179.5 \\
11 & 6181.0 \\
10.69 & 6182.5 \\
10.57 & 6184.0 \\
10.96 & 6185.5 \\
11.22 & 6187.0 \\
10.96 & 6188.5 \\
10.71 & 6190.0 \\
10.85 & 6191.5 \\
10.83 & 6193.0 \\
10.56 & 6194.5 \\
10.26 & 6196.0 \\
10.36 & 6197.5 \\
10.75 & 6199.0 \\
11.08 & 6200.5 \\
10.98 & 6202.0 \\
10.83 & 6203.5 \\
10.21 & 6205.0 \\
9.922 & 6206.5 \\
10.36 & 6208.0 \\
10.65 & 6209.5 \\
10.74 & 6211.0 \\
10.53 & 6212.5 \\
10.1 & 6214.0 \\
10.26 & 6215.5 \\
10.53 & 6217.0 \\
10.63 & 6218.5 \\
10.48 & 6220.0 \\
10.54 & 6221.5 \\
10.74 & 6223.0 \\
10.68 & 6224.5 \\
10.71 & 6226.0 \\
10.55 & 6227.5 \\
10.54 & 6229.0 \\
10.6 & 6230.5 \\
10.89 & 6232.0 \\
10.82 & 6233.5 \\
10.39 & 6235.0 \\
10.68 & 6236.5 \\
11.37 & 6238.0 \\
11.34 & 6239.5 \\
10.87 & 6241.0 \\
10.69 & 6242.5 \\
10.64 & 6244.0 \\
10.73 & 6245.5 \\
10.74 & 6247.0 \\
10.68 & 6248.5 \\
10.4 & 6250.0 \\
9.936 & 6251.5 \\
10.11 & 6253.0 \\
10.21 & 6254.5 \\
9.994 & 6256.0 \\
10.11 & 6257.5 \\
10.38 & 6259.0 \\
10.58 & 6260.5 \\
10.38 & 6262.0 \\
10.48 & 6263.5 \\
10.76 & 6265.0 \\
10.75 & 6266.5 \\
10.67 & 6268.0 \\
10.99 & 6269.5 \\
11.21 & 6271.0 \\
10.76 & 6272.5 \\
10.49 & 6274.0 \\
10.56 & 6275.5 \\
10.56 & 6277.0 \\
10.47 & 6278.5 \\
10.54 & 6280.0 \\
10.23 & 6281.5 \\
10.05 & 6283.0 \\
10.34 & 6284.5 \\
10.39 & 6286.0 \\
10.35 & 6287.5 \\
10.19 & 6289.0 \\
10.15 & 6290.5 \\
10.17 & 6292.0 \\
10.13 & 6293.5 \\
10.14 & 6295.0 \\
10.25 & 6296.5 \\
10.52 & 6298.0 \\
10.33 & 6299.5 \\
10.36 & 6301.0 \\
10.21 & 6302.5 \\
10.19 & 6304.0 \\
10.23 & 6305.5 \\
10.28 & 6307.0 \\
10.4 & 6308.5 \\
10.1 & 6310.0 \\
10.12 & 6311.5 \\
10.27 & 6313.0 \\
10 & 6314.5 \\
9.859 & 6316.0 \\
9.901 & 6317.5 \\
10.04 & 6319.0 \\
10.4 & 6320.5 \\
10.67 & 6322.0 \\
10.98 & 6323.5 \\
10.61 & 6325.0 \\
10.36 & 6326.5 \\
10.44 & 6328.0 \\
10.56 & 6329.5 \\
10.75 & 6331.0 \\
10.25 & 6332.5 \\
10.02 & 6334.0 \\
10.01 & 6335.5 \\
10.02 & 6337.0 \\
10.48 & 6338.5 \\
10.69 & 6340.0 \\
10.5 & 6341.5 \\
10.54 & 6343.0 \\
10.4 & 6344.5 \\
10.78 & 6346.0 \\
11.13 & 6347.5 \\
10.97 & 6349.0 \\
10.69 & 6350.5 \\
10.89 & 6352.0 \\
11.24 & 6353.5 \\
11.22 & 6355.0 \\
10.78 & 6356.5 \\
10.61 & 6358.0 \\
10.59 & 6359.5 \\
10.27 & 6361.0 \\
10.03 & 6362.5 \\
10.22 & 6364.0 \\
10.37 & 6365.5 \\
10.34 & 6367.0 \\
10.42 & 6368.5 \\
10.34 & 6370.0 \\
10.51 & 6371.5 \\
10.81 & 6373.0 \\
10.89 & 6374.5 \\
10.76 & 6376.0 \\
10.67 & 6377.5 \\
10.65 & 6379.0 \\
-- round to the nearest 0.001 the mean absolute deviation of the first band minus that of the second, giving -0.014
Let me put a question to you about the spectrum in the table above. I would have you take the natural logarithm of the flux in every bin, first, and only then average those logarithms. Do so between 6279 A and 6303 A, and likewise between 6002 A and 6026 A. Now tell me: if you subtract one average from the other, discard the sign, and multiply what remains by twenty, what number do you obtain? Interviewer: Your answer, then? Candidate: 1.5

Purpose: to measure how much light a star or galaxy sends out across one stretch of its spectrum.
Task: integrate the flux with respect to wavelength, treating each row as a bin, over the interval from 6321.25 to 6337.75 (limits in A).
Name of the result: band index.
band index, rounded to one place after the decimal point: 172.0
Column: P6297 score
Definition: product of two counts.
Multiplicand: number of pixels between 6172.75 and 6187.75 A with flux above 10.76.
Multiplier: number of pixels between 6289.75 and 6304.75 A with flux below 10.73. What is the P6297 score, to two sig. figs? 40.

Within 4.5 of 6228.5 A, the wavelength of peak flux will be 6232.0 A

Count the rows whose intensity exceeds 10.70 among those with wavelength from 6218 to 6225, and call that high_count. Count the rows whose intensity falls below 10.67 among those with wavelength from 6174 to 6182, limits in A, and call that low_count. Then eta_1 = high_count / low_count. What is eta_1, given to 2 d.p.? 0.50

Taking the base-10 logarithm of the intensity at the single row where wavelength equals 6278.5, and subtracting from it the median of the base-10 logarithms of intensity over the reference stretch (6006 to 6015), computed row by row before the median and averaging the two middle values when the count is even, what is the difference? -0.036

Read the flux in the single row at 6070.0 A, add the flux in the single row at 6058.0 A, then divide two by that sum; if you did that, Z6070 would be 0.0916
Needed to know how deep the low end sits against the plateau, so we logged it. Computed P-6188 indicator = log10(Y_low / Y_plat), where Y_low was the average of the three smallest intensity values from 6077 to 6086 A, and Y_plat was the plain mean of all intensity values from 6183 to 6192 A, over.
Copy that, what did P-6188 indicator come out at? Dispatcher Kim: -0.016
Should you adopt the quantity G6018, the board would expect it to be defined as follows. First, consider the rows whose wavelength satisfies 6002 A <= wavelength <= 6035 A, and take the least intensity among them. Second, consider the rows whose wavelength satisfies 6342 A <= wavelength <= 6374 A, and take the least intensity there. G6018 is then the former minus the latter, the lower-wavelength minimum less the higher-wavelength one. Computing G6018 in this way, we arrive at 0.6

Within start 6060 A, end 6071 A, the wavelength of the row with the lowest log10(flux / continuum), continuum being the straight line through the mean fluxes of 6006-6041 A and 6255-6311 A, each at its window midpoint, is 6062.5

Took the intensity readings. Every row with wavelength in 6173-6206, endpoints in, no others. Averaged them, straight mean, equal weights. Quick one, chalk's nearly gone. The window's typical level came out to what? 10.7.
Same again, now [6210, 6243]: 10.7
